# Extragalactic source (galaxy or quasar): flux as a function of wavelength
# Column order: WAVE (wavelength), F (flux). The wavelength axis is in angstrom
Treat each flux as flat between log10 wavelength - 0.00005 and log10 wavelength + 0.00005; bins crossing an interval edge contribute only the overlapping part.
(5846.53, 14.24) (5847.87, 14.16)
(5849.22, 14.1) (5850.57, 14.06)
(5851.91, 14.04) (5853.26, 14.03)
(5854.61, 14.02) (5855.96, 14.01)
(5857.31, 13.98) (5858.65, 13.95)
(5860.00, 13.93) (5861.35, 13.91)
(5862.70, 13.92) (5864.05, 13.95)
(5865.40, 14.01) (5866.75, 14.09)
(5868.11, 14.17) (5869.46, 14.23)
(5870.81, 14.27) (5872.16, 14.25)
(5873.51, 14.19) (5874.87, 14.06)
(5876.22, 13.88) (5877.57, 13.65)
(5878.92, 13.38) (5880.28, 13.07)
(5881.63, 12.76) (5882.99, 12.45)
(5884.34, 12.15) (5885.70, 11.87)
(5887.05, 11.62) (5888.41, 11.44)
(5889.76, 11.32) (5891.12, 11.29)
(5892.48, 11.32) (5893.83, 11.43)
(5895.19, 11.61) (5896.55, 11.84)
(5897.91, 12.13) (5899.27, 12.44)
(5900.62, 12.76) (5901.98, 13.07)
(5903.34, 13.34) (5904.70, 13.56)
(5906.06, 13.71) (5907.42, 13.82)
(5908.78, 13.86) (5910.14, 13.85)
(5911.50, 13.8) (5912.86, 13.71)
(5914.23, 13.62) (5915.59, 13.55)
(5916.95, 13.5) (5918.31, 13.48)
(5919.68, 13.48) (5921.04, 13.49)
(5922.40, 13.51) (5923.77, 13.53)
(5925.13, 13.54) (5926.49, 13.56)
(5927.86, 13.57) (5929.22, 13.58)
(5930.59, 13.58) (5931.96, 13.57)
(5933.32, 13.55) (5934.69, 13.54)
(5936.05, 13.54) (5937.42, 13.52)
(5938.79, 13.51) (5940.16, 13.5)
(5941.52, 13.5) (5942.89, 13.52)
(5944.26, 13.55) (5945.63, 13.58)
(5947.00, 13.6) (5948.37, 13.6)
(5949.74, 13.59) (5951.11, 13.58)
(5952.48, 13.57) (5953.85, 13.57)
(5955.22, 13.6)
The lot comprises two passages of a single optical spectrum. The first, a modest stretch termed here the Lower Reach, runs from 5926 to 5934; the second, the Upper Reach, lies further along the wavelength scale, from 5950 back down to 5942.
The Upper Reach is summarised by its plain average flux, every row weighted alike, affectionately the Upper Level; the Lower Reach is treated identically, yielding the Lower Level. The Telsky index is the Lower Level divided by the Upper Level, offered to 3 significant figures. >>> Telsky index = 1.00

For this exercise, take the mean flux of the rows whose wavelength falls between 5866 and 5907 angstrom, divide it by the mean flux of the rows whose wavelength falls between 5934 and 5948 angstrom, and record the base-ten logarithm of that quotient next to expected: -0.023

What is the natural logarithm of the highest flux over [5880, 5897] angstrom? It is 2.57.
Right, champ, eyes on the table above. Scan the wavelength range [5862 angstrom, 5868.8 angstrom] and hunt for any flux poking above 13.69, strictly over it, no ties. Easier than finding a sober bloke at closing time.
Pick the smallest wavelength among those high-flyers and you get 5862.70 angstrom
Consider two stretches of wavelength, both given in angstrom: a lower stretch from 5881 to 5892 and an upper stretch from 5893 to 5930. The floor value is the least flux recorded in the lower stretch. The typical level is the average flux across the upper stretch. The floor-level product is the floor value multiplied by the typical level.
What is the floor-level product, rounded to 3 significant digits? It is 149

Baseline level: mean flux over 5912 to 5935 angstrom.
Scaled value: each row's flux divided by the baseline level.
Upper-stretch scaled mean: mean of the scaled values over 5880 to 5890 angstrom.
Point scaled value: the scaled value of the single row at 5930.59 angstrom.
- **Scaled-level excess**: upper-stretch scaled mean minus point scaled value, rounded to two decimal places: -0.11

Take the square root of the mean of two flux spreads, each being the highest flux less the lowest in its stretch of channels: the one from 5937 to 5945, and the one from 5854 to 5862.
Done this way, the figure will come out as 0.3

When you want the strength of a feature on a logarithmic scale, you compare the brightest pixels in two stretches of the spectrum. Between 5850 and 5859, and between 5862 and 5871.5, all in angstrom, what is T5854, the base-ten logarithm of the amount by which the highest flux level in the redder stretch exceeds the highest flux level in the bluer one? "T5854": -0.68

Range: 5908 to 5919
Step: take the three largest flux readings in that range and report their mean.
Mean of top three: 13.8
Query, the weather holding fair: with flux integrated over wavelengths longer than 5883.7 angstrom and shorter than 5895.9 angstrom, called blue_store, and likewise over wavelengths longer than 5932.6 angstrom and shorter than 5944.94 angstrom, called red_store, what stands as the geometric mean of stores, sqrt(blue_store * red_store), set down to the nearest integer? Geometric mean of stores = 153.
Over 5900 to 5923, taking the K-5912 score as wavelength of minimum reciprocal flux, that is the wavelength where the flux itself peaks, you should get 5908.78 angstrom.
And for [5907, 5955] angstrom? 5908.78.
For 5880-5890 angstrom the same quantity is 5880.28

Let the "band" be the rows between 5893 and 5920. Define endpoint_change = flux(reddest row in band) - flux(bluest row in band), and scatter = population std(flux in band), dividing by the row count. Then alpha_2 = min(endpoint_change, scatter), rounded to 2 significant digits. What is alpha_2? 0.78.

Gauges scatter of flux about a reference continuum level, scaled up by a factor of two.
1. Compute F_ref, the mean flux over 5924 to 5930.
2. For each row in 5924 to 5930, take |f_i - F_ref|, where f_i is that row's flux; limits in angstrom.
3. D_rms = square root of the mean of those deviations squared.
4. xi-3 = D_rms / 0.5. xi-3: 0.03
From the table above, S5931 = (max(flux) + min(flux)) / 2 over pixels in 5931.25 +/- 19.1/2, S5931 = 13.5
